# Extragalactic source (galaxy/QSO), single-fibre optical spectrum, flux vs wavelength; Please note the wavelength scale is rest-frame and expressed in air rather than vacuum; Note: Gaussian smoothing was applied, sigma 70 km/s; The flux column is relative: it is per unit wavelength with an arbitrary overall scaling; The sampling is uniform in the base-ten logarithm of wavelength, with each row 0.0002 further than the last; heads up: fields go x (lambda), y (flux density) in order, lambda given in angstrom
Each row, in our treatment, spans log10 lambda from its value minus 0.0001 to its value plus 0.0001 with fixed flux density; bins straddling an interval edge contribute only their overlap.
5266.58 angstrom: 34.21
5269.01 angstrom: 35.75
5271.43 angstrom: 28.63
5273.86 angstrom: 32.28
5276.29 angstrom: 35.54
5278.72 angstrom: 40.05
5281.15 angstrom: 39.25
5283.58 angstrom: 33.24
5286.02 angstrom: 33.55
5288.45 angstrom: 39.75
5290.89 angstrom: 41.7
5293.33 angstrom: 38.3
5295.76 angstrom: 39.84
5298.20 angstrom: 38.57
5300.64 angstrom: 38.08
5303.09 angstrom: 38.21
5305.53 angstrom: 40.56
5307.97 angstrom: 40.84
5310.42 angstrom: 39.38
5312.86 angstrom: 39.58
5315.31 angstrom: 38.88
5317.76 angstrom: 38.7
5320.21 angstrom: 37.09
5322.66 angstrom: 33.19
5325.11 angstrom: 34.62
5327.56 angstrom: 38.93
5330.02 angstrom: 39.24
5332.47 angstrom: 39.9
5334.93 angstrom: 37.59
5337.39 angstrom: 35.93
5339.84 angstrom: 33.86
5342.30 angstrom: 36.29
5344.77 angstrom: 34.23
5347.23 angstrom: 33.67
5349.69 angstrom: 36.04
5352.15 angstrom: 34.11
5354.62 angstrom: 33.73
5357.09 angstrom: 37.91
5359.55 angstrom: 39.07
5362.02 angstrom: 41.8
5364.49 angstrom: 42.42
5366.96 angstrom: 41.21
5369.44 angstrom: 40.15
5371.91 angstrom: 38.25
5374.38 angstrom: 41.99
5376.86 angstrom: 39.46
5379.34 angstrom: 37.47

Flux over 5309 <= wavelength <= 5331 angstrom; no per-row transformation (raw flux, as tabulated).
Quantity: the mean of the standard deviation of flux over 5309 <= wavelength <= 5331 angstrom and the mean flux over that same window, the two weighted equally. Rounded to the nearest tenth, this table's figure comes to 20.0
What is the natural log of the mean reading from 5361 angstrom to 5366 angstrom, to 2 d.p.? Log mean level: 3.74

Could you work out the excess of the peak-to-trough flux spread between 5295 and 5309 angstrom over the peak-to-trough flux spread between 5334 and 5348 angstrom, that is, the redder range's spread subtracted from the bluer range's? -1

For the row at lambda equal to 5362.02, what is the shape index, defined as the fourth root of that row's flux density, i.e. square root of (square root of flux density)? 2.54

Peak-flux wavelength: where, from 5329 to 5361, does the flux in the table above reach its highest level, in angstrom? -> 5332.47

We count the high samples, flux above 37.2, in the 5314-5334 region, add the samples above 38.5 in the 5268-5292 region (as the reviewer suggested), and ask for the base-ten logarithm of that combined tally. 0.95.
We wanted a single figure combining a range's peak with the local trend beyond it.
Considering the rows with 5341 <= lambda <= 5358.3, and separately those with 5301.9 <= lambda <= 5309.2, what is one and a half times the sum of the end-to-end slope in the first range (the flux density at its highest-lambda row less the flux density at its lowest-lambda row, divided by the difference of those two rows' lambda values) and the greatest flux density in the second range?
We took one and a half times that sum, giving 61.4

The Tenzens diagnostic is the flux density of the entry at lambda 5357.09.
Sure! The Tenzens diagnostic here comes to 37.91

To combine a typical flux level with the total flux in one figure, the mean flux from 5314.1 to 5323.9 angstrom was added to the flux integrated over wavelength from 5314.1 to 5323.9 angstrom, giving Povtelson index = 399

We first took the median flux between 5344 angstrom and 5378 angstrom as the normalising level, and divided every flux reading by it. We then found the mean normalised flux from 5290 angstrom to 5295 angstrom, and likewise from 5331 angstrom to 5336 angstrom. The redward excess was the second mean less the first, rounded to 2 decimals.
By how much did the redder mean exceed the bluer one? -0.03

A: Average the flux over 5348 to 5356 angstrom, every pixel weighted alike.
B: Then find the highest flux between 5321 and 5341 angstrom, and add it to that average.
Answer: 75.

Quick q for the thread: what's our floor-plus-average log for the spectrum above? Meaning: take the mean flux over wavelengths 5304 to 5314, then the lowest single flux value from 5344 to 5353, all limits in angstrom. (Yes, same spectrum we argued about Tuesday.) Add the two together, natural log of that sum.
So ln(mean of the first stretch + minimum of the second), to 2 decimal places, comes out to 4.30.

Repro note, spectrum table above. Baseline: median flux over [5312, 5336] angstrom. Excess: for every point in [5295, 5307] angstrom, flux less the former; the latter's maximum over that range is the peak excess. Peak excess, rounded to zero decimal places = 2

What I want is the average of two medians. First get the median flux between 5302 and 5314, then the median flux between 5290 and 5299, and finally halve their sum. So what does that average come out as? 39.4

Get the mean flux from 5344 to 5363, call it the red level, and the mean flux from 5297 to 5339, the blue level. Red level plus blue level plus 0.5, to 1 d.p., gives 75.0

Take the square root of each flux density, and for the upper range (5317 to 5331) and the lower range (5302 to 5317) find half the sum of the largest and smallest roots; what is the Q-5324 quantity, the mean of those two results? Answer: 6.15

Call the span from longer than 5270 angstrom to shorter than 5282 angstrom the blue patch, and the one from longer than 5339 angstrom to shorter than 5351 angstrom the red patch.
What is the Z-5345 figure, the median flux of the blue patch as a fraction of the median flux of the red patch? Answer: 1.038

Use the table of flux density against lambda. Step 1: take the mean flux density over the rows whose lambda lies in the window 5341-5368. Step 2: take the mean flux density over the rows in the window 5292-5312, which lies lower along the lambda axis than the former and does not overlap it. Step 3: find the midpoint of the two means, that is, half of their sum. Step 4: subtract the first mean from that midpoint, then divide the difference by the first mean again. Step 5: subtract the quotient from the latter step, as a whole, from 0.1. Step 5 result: 0.074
